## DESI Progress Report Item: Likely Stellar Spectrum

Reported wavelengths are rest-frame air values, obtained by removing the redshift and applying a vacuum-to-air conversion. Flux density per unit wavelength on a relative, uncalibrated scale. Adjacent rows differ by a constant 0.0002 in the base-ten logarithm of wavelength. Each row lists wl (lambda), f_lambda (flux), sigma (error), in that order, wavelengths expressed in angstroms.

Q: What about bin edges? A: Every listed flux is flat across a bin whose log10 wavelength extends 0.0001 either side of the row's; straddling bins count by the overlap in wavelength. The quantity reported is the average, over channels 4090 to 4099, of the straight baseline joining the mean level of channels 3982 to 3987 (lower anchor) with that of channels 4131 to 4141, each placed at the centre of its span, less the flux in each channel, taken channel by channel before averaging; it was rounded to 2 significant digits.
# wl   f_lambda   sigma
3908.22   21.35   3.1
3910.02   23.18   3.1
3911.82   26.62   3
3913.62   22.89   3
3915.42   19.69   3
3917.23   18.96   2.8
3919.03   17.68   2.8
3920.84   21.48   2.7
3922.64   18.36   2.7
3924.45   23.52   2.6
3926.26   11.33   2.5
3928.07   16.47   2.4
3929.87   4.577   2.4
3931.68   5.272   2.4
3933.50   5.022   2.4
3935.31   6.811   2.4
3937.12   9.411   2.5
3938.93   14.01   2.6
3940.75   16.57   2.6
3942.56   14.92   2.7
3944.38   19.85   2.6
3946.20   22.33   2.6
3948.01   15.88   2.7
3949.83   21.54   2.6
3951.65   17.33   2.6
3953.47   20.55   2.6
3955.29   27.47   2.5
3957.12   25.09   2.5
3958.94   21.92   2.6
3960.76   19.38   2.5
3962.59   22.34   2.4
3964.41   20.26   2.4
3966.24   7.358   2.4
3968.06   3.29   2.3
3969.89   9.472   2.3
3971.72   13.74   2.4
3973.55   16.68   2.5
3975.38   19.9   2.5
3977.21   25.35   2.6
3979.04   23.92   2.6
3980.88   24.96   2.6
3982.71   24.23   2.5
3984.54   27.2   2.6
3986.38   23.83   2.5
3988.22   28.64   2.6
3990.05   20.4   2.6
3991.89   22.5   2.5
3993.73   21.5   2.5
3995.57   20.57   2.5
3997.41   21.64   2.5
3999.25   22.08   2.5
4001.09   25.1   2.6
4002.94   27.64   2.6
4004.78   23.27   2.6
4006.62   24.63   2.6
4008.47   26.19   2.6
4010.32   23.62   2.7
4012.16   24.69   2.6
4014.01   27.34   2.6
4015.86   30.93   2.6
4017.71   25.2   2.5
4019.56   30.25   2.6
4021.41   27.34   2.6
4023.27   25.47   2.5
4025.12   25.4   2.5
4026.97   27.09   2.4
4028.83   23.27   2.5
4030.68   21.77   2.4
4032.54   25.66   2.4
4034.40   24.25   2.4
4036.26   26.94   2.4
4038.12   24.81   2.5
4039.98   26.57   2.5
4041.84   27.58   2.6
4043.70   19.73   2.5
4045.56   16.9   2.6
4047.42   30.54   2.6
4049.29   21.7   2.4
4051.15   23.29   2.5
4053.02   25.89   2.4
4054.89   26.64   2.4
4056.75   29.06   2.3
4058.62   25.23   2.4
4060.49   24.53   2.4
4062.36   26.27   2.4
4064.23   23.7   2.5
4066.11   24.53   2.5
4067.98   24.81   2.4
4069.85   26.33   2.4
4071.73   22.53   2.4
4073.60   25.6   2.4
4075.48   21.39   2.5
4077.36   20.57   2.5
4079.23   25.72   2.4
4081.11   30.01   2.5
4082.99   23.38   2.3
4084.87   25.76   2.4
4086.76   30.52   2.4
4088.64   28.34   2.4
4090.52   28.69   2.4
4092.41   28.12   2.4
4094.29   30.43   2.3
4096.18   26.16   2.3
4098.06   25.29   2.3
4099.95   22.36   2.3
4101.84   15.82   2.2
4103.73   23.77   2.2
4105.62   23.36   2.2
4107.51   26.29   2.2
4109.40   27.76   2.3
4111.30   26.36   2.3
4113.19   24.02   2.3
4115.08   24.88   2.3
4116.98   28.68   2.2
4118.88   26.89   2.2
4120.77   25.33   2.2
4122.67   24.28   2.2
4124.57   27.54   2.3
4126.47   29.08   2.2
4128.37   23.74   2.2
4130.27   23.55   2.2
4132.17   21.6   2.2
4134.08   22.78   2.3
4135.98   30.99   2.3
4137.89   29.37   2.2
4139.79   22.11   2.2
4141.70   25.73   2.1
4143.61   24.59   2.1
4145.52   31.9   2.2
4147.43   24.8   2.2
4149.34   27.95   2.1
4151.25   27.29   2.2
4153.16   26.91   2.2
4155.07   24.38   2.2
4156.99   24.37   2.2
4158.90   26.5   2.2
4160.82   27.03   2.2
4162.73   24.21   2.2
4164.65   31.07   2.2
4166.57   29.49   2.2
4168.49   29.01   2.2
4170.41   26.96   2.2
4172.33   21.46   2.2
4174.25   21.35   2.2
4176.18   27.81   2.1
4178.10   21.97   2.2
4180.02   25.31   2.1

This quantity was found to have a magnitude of -2.4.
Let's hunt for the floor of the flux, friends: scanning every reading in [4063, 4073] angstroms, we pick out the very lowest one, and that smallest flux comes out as 22.53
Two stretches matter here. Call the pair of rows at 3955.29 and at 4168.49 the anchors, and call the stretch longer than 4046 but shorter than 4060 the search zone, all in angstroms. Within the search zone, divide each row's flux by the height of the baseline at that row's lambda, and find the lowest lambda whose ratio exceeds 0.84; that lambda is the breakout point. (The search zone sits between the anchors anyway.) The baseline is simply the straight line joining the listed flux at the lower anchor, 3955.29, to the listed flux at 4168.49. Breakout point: 4047.42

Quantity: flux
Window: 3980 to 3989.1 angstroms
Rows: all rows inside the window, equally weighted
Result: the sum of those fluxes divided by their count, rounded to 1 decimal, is 25.8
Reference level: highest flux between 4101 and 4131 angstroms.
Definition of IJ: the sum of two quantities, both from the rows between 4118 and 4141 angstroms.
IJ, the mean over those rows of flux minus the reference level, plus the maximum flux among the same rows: 27.5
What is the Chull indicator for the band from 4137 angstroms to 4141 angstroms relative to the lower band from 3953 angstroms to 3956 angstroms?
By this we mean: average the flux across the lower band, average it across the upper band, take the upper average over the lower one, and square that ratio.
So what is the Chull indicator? 1.1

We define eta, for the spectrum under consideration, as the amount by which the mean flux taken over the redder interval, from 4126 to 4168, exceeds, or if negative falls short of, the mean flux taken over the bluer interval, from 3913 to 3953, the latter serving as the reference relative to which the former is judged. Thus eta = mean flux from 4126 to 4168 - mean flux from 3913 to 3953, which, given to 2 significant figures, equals 11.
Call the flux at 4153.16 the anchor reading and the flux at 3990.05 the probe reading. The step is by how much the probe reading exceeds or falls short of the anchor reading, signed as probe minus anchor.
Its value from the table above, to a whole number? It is -7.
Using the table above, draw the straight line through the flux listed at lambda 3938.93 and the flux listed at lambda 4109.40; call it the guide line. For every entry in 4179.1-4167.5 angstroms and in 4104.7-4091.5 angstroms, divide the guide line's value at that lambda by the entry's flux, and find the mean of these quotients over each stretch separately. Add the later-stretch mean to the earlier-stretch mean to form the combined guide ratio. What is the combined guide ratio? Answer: 2.5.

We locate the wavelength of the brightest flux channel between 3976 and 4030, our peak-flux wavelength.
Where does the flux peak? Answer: 4015.86 angstroms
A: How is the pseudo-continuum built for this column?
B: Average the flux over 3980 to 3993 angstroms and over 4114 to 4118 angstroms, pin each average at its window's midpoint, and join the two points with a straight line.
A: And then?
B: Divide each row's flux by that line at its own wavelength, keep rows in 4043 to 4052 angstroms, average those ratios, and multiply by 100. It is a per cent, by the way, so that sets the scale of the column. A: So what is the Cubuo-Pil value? 88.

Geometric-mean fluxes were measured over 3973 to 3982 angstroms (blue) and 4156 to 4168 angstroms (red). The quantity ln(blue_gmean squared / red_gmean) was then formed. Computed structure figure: 2.88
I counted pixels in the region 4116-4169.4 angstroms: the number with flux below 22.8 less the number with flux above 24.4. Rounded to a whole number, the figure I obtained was -16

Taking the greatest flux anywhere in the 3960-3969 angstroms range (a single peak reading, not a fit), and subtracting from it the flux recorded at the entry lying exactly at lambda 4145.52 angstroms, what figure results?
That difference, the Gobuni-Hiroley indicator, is -10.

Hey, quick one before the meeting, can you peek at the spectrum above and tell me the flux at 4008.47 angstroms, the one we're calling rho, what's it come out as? 26.19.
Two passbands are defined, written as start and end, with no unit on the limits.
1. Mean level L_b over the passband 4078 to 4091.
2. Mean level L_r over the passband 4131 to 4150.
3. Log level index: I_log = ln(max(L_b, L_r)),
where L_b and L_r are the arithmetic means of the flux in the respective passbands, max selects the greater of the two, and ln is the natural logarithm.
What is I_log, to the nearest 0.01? 3.31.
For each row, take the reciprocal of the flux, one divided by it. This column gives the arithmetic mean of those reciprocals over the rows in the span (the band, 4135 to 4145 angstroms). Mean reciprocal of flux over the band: 0.038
